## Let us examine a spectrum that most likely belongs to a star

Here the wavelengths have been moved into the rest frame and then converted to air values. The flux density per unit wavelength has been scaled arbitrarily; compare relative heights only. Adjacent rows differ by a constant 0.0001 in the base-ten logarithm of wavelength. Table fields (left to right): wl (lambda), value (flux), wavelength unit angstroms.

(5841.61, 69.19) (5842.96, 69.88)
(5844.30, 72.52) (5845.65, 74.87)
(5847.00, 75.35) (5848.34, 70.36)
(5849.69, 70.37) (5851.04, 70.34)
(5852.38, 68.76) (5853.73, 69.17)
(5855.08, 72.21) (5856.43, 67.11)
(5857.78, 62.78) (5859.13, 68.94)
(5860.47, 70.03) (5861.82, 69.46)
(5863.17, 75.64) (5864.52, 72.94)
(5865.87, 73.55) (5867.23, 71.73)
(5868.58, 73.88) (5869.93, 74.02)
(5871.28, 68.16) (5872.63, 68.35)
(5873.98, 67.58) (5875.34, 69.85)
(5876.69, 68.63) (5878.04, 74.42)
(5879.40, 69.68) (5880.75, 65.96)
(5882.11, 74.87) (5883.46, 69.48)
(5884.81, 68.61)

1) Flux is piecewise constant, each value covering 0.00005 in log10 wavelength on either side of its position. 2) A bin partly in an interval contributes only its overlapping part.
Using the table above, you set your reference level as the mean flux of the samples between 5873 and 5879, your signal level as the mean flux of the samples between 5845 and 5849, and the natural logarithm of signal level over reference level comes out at 0.05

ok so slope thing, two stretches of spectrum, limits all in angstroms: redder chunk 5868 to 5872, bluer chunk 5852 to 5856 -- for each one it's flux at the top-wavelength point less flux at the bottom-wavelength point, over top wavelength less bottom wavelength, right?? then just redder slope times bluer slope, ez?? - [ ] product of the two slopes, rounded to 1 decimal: -2.7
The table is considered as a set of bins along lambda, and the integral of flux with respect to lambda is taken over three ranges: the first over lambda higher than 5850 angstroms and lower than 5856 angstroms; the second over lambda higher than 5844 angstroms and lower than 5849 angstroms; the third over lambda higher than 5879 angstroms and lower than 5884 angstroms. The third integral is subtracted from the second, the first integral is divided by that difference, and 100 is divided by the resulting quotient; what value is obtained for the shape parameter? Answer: 4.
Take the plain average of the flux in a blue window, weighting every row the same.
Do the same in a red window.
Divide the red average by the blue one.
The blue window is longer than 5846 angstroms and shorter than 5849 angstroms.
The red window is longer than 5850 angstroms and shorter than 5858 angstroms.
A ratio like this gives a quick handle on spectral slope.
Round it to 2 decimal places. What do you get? 0.94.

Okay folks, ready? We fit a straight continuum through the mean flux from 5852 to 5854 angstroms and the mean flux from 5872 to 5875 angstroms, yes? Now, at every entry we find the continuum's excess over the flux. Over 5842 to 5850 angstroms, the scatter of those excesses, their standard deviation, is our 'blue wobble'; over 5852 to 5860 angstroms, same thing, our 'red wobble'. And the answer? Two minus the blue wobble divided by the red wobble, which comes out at 1.21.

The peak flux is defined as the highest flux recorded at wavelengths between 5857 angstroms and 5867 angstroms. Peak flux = 75.64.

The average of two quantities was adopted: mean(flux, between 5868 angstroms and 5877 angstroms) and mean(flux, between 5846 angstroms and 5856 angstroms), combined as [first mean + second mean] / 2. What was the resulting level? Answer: 70.5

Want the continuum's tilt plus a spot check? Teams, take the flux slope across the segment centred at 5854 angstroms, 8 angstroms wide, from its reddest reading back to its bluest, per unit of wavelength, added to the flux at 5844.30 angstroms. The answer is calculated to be 71.4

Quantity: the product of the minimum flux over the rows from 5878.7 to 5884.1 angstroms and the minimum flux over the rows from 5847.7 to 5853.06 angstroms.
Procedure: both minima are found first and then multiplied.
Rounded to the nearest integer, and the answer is 4535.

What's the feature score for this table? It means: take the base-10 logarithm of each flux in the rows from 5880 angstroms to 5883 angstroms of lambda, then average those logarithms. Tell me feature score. 1.85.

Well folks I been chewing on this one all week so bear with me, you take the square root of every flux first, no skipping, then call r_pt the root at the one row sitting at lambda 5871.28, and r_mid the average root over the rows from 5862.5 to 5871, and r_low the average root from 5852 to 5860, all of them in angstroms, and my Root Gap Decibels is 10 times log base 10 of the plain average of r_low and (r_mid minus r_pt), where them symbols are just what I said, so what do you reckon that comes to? 6.32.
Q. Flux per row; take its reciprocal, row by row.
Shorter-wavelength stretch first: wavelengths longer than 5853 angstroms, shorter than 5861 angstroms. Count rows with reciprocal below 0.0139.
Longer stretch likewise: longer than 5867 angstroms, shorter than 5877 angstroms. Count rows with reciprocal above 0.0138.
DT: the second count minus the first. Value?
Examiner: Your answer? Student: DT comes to 5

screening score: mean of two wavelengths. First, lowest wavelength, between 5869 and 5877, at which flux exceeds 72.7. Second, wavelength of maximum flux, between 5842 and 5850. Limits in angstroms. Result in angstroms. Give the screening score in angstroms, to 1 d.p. 5858.5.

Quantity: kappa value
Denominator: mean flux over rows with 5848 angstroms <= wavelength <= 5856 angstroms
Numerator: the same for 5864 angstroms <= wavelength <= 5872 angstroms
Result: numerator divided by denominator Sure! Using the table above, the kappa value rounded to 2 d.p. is 1.03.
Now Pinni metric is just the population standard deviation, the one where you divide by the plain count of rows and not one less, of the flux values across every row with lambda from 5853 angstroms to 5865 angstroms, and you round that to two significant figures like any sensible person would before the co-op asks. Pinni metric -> 3.5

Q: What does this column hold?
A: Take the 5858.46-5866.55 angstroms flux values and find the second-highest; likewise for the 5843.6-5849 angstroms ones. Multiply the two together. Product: 5507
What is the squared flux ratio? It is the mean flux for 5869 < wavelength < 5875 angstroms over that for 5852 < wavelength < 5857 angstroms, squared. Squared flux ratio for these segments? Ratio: 1.01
